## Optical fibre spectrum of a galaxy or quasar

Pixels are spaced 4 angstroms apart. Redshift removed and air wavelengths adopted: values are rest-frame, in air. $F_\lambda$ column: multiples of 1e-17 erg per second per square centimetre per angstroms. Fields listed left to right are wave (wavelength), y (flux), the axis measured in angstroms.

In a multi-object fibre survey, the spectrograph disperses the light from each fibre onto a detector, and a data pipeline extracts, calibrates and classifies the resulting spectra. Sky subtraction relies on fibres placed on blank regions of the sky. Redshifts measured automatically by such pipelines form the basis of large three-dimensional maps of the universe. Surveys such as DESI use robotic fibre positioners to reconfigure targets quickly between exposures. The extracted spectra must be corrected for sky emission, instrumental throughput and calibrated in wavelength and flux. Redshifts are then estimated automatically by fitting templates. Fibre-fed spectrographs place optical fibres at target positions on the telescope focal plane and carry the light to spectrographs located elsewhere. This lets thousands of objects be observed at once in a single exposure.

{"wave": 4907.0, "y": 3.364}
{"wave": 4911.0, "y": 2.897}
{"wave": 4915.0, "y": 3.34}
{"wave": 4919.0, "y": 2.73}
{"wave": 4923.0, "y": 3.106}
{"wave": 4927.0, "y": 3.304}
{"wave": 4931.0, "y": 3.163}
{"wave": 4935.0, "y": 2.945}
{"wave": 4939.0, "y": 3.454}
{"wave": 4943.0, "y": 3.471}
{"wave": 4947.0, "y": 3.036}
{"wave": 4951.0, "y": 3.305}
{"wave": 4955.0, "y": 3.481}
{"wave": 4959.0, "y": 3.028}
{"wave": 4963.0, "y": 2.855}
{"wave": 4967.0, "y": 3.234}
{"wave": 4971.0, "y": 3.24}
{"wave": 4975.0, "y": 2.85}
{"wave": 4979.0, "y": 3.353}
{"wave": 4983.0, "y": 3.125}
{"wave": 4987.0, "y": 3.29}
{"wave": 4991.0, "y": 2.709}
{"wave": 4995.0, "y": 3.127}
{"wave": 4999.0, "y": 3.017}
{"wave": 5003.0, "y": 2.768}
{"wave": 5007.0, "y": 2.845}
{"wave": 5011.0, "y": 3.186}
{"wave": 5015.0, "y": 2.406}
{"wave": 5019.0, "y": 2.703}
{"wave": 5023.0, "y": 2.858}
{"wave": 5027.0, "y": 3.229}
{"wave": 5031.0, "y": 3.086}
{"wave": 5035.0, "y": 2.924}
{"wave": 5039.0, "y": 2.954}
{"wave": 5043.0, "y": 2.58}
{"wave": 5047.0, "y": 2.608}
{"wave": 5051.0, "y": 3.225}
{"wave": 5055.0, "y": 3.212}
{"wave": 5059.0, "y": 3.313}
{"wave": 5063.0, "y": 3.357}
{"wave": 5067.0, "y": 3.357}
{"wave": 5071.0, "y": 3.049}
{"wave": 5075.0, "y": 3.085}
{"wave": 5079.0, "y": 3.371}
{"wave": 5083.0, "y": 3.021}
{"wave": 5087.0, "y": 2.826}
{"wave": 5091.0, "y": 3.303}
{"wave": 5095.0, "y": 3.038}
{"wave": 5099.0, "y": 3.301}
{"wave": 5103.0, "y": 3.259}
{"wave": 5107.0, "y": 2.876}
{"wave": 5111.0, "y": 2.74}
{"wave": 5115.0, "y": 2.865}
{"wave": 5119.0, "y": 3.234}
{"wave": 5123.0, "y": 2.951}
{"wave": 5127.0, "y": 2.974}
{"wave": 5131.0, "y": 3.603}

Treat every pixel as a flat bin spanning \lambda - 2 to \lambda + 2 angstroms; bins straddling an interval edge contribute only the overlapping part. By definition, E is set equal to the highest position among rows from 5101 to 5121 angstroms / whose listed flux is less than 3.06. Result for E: 5115.0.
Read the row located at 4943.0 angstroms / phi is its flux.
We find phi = 3.471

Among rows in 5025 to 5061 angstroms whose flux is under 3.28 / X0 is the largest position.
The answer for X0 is 5055.0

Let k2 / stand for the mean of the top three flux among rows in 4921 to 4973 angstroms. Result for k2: 3.47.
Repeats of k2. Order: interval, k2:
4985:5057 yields 3.25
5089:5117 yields 3.29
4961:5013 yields 3.29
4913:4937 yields 3.27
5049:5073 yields 3.34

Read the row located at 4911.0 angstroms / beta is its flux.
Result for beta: 2.897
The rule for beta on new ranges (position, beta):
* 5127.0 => 2.974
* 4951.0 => 3.305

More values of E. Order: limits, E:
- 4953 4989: 4975.0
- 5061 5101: 5095.0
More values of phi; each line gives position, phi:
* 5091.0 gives 3.303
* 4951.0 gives 3.305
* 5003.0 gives 2.768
